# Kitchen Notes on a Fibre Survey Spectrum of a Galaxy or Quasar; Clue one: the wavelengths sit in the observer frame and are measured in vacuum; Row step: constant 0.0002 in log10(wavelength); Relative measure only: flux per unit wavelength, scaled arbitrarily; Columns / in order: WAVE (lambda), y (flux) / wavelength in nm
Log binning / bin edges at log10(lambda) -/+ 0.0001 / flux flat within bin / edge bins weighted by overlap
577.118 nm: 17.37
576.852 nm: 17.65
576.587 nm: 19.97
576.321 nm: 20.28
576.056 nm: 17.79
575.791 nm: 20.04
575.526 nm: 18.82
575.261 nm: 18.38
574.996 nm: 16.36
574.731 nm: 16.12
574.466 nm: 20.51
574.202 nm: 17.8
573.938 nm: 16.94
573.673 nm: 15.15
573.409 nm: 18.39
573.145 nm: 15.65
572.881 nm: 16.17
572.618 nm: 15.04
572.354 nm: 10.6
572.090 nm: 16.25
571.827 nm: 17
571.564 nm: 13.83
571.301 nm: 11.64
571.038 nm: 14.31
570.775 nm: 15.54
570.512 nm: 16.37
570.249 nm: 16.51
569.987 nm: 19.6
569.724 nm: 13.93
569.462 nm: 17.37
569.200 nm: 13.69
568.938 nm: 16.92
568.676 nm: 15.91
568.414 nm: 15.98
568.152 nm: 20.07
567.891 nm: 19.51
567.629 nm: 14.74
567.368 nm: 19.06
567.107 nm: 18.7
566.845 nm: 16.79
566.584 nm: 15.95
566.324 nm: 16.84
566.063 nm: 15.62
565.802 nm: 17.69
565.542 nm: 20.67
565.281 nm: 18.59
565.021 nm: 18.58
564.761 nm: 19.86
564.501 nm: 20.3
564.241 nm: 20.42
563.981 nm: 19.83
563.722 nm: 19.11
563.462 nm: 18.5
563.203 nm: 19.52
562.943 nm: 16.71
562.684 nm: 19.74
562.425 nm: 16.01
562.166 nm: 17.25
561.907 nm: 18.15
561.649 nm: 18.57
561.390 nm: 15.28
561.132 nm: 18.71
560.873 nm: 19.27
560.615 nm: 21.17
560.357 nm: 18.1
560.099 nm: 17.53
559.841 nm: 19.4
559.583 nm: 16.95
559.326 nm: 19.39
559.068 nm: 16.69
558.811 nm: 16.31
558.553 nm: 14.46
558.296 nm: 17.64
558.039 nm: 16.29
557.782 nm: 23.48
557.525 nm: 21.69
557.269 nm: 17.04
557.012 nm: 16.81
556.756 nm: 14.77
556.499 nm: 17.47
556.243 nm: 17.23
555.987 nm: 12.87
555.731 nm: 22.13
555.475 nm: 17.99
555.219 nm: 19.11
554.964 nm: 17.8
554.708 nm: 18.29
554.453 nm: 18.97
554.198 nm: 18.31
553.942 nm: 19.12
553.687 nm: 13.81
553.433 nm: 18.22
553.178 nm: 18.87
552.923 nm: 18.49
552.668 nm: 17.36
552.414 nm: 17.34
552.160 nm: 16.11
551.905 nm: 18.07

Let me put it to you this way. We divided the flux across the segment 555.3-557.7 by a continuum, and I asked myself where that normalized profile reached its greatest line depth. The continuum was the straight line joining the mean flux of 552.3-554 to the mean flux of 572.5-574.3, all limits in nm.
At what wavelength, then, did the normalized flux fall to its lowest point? 555.987 nm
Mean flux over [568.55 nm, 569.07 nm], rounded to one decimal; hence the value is 16.4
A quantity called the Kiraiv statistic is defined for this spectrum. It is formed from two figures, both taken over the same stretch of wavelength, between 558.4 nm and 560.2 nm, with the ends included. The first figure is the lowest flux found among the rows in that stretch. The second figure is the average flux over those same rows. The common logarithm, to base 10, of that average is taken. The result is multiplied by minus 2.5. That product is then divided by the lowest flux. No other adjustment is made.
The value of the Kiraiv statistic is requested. -0.21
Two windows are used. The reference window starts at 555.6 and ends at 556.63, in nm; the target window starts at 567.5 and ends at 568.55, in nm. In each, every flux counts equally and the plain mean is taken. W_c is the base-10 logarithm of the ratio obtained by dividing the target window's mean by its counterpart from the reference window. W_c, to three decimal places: 0.004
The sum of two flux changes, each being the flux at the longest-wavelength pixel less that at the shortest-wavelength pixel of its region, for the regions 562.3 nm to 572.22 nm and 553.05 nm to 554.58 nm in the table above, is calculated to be 0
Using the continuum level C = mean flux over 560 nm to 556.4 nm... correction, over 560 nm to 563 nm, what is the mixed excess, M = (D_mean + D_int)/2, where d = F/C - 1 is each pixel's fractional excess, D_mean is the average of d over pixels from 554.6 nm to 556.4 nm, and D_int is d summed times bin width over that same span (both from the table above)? -0.01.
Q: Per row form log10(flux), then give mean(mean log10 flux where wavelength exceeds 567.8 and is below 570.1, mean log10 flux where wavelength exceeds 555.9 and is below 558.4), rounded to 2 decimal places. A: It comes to 1.23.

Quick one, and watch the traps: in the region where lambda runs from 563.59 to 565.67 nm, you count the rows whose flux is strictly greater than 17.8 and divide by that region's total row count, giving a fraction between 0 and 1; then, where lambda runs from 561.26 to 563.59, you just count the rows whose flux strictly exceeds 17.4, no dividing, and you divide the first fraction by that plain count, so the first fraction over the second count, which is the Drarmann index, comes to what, 0.20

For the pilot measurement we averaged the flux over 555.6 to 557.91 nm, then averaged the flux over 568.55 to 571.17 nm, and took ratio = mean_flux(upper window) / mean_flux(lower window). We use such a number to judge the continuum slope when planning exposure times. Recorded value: 0.88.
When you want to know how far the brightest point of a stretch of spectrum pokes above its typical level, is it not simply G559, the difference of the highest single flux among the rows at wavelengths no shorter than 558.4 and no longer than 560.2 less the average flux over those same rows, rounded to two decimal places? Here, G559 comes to 2.15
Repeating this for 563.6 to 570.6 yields 2.94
